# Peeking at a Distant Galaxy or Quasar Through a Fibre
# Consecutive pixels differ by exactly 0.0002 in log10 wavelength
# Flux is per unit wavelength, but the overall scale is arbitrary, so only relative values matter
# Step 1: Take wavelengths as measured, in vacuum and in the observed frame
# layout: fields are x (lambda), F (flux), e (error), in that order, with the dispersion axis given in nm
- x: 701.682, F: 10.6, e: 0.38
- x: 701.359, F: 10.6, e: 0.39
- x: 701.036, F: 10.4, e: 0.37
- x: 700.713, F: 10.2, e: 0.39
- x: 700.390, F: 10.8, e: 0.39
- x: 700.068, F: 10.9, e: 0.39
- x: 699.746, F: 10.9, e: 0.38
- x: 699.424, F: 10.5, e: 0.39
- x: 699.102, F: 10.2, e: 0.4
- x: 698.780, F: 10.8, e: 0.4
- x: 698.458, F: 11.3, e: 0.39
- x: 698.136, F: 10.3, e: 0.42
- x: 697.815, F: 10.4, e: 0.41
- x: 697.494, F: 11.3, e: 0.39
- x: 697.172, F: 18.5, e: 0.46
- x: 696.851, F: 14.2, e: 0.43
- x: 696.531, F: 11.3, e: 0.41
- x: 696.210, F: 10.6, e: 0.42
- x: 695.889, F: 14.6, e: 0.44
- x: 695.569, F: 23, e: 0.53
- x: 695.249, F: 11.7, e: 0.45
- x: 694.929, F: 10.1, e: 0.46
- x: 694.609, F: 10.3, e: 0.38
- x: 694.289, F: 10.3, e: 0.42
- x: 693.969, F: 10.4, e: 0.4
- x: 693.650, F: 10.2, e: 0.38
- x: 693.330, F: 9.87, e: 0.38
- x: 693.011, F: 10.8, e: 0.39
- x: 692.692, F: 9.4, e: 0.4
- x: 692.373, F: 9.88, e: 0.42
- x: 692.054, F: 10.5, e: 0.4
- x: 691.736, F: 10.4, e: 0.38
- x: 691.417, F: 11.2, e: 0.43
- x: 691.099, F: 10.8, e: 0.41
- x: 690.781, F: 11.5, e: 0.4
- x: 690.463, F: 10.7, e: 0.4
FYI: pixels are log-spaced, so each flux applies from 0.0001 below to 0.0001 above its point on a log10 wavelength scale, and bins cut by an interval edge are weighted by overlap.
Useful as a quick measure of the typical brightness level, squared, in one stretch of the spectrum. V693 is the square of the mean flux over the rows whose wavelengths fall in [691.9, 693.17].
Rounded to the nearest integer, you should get 103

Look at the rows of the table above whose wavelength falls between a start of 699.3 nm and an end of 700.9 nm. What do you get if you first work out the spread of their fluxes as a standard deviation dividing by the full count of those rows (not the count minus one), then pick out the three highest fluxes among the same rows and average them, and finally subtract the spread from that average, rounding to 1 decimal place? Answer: 10.6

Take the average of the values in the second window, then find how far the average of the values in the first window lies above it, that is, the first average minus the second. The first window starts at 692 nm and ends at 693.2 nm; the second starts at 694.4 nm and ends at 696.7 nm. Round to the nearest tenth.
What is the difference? -2.9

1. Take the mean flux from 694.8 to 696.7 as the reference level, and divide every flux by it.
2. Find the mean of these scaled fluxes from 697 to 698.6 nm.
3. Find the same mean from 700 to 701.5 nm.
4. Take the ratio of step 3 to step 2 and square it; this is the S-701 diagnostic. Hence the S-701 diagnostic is 0.73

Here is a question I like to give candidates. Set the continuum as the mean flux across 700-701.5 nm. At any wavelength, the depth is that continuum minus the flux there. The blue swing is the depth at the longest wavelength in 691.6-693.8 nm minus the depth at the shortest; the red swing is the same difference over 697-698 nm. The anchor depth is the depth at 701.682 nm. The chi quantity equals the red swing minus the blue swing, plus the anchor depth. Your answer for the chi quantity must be 8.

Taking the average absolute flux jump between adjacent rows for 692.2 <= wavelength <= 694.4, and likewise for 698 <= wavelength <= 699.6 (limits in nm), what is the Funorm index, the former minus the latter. 0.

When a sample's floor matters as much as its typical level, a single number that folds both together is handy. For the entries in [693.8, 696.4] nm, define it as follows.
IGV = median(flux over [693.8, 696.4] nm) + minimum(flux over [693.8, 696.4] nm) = 20.6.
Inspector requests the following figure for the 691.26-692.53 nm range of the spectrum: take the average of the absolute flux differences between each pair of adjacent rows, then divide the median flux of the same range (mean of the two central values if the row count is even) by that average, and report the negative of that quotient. -21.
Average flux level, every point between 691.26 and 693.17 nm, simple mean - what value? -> 10.4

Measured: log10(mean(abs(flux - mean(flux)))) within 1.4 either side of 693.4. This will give -0.51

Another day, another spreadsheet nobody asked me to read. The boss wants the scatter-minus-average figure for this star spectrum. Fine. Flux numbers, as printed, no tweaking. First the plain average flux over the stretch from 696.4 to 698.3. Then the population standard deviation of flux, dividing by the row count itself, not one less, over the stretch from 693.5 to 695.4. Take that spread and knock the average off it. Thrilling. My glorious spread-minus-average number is -12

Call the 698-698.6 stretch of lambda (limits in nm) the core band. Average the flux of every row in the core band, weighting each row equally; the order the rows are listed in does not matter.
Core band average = 10.8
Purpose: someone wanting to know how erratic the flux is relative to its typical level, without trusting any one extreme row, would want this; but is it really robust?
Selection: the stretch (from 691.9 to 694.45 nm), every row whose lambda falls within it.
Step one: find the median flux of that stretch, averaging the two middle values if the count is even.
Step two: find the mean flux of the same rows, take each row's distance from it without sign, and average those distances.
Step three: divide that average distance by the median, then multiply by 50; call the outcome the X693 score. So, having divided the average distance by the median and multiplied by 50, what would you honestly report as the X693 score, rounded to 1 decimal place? 1.7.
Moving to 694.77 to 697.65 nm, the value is 13.9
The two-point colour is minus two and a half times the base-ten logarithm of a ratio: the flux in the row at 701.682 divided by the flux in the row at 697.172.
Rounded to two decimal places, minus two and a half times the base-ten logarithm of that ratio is 0.60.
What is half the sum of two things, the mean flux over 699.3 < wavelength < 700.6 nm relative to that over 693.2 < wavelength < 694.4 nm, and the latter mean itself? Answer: 5.6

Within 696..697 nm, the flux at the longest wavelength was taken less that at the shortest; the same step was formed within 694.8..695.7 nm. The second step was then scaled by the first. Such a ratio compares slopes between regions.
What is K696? 3.6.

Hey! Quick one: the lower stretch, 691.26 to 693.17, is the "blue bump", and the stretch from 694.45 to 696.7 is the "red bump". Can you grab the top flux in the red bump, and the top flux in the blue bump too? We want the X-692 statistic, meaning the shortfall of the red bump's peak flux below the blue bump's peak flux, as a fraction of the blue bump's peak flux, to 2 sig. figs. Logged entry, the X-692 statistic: -1.1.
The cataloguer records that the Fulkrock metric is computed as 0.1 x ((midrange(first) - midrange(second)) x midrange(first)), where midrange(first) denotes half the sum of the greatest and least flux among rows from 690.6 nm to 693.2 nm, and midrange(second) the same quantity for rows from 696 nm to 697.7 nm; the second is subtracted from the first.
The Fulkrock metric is -4.3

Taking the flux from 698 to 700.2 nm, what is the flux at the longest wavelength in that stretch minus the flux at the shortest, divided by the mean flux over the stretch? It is 0.1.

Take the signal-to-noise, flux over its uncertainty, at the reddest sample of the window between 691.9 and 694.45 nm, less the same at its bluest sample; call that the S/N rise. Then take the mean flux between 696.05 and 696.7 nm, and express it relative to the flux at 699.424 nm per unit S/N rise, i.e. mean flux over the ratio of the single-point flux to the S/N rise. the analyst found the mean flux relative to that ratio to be -1.8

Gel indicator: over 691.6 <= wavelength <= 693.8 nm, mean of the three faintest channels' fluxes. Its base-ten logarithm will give 0.99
